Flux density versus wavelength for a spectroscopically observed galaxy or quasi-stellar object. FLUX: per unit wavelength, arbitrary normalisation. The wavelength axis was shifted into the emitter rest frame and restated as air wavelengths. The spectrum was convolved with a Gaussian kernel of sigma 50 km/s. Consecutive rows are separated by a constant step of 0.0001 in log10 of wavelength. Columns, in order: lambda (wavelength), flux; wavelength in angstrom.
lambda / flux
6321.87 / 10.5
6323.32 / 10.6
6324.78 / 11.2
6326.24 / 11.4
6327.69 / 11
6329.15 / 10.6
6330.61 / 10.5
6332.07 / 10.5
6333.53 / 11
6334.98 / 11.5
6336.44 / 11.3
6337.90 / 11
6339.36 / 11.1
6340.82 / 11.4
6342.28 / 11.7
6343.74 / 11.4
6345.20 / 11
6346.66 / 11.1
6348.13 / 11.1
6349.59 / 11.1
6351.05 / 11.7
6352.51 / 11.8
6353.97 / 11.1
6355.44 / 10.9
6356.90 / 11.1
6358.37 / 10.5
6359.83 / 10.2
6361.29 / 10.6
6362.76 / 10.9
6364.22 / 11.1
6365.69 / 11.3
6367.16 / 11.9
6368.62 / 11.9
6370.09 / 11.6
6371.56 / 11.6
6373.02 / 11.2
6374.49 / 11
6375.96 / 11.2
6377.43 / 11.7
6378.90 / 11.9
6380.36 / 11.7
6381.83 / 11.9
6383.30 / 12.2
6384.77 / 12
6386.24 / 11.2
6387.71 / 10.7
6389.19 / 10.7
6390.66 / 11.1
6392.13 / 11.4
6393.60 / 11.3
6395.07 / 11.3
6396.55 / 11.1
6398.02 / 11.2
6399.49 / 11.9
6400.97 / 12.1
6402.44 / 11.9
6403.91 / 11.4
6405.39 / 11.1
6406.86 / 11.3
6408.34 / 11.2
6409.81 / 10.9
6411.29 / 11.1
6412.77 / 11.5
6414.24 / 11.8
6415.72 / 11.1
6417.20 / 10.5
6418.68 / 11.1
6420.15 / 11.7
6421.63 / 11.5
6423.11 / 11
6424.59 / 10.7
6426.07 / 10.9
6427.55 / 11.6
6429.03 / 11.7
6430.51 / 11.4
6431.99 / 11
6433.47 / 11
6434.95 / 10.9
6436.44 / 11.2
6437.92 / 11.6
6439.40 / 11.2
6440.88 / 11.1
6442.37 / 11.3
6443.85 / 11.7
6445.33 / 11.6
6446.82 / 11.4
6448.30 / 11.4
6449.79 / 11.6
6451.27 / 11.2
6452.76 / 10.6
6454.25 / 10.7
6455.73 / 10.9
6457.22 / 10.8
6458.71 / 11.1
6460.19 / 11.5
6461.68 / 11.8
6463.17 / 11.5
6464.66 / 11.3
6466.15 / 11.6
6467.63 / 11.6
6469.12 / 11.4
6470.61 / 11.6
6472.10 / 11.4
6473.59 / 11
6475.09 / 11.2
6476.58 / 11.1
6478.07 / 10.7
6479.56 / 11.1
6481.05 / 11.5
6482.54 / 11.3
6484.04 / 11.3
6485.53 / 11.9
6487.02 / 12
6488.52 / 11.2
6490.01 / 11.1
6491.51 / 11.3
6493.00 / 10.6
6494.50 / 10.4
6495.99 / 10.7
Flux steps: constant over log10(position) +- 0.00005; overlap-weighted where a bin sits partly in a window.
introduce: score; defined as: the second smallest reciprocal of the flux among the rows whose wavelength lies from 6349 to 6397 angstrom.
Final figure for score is 0.0833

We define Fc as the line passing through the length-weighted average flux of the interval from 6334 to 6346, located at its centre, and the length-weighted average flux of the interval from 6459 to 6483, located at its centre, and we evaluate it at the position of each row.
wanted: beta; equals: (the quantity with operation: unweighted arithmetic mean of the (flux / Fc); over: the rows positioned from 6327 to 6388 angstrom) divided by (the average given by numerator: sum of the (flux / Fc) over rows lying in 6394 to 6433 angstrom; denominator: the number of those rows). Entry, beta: 1.00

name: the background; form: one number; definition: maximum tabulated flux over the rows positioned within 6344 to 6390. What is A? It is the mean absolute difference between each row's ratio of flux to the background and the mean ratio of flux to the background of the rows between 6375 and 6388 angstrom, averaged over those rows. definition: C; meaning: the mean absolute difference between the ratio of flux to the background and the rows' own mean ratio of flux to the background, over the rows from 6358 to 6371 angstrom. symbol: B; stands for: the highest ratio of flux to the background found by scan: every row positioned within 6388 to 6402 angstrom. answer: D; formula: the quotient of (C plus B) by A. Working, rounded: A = 0.032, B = 0.992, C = 0.041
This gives 33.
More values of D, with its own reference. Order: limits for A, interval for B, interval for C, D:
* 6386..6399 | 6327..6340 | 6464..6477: 62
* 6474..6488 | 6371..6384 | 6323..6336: 41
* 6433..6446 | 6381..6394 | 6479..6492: 54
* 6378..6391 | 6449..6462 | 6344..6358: 24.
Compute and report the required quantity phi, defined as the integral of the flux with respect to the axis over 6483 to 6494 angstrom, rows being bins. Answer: 124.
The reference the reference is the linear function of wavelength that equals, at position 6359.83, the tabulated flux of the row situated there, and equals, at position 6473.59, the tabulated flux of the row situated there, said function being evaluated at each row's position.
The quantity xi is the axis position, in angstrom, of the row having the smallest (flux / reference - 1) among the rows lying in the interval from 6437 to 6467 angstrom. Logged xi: 6452.76 angstrom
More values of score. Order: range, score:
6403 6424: 0.0855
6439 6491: 0.0840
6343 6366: 0.0855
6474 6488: 0.0840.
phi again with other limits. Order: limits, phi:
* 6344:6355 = 124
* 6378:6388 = 117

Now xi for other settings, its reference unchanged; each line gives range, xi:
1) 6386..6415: 6389.19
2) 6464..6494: 6493.00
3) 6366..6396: 6389.19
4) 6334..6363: 6359.83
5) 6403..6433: 6417.20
